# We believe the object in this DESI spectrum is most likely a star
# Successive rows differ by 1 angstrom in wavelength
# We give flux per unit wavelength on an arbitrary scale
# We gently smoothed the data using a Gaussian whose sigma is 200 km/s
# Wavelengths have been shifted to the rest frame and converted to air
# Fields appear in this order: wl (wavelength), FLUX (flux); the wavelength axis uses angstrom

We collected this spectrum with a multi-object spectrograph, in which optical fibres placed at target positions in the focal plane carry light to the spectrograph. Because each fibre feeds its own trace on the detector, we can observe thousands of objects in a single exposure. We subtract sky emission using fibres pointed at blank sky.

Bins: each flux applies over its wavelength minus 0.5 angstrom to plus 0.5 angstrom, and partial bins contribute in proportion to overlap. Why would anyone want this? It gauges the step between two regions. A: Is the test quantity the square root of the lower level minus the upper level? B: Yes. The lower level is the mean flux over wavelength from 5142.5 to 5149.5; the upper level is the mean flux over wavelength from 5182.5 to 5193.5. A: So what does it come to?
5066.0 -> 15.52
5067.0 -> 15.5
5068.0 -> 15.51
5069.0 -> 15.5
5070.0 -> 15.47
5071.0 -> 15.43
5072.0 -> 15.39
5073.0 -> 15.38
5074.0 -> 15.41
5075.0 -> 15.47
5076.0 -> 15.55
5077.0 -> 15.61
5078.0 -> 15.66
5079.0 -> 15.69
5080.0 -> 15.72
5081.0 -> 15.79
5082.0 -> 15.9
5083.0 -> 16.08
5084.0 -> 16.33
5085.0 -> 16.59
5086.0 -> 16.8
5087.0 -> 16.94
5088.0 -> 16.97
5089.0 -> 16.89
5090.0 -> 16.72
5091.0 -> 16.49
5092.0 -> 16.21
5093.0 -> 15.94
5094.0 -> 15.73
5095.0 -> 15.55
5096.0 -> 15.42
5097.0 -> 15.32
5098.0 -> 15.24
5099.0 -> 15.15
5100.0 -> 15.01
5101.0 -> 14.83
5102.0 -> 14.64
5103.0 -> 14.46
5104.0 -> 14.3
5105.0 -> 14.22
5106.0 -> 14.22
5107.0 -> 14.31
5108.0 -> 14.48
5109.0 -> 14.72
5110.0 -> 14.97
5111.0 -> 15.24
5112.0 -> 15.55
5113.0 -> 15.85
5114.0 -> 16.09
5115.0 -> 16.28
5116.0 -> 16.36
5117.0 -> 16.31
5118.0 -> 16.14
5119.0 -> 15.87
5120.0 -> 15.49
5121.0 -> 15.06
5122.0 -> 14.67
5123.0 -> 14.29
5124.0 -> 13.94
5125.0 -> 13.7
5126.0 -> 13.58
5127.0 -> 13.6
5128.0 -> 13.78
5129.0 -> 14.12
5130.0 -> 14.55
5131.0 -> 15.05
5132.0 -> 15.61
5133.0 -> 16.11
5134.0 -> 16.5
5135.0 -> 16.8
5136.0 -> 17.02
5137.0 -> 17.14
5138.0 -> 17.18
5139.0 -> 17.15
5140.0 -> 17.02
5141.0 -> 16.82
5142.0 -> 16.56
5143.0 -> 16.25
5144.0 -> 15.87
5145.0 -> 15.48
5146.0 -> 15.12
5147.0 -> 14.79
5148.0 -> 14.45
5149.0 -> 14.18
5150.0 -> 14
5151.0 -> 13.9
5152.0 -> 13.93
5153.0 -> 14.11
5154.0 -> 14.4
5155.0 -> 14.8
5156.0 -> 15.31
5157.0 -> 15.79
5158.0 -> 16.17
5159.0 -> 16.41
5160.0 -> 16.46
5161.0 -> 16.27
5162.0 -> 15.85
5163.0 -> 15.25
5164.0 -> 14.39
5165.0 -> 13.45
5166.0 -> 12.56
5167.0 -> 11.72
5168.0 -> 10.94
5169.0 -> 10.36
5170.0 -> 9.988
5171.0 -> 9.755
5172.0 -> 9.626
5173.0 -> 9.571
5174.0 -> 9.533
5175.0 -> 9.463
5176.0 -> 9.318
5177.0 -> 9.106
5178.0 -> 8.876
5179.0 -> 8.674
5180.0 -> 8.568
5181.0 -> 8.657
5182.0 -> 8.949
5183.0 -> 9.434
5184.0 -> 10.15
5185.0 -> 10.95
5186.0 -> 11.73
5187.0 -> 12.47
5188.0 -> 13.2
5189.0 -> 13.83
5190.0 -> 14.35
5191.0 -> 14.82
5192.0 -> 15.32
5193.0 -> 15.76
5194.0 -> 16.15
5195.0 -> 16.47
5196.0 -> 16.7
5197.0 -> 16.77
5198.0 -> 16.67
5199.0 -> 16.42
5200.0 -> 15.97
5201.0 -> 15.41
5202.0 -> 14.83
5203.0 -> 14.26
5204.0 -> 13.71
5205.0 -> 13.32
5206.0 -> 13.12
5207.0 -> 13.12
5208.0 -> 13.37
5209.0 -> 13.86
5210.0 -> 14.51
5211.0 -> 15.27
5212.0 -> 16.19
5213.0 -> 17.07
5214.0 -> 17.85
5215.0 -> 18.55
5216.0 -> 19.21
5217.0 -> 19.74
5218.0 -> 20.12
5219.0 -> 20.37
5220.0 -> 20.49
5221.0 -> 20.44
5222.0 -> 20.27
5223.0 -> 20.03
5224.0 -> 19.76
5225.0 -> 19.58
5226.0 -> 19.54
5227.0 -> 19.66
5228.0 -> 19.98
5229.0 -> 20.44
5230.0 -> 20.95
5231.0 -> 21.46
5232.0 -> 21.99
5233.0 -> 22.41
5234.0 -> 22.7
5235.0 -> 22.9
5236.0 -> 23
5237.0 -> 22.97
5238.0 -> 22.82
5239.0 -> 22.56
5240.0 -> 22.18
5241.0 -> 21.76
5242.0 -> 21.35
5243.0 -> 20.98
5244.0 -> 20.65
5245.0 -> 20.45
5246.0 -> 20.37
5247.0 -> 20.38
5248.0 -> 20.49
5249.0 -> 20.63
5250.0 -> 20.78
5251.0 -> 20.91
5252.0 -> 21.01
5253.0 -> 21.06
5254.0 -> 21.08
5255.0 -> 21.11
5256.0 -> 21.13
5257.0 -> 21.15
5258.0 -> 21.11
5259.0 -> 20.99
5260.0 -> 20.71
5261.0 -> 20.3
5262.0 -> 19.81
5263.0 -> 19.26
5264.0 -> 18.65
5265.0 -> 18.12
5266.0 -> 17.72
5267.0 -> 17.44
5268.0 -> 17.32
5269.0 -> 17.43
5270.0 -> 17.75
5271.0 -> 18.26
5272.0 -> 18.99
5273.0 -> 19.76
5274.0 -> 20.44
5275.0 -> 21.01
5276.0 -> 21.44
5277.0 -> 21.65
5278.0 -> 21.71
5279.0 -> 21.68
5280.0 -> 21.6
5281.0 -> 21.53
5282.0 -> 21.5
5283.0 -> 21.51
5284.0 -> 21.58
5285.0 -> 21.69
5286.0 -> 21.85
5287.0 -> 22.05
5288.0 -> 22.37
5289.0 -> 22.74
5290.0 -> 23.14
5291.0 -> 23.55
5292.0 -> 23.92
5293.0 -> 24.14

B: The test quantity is 1.5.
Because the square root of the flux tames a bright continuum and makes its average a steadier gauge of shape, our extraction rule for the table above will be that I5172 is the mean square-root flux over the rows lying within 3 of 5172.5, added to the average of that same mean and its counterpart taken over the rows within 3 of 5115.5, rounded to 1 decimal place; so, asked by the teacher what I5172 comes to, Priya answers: 6.7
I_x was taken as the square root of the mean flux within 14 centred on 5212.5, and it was 4.07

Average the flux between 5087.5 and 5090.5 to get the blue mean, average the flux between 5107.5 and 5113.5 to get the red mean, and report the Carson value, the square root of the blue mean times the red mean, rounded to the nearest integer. 16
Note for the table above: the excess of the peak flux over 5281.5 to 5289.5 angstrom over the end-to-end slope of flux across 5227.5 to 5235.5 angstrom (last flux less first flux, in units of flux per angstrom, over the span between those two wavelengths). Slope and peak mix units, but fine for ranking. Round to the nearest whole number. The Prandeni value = 22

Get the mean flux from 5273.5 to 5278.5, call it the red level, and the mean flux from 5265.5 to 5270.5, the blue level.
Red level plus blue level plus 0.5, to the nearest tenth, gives 39.3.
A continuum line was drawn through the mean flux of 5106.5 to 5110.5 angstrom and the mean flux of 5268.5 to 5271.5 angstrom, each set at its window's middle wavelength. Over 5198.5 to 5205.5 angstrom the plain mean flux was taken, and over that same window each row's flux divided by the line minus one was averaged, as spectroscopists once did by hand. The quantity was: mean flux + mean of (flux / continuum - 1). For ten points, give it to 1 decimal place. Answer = 14.7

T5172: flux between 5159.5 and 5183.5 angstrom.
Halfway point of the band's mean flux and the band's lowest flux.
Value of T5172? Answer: 9.8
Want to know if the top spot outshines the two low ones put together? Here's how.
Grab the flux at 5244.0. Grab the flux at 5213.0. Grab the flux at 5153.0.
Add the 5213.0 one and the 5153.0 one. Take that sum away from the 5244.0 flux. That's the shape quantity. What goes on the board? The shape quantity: -11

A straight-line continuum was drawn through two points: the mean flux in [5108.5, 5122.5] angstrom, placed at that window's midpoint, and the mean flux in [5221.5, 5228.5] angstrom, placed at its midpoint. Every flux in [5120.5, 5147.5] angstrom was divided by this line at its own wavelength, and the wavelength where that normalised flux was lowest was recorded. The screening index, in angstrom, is 5127.0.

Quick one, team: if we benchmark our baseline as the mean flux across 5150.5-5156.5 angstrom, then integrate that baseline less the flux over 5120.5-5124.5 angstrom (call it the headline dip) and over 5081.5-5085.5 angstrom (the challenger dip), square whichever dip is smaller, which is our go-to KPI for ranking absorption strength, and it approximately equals 53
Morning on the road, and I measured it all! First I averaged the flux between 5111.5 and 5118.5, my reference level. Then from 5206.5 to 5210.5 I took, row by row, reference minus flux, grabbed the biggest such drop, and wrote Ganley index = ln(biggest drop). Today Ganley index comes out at 1.1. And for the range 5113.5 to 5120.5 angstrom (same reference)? -0.5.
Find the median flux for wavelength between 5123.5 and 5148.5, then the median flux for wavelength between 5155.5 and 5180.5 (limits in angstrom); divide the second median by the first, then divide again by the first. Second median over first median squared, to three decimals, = 0.045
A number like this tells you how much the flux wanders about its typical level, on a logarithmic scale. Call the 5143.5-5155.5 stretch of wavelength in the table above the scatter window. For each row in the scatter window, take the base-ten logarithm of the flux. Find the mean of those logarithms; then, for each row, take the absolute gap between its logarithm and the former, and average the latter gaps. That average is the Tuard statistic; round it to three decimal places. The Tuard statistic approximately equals 0.015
